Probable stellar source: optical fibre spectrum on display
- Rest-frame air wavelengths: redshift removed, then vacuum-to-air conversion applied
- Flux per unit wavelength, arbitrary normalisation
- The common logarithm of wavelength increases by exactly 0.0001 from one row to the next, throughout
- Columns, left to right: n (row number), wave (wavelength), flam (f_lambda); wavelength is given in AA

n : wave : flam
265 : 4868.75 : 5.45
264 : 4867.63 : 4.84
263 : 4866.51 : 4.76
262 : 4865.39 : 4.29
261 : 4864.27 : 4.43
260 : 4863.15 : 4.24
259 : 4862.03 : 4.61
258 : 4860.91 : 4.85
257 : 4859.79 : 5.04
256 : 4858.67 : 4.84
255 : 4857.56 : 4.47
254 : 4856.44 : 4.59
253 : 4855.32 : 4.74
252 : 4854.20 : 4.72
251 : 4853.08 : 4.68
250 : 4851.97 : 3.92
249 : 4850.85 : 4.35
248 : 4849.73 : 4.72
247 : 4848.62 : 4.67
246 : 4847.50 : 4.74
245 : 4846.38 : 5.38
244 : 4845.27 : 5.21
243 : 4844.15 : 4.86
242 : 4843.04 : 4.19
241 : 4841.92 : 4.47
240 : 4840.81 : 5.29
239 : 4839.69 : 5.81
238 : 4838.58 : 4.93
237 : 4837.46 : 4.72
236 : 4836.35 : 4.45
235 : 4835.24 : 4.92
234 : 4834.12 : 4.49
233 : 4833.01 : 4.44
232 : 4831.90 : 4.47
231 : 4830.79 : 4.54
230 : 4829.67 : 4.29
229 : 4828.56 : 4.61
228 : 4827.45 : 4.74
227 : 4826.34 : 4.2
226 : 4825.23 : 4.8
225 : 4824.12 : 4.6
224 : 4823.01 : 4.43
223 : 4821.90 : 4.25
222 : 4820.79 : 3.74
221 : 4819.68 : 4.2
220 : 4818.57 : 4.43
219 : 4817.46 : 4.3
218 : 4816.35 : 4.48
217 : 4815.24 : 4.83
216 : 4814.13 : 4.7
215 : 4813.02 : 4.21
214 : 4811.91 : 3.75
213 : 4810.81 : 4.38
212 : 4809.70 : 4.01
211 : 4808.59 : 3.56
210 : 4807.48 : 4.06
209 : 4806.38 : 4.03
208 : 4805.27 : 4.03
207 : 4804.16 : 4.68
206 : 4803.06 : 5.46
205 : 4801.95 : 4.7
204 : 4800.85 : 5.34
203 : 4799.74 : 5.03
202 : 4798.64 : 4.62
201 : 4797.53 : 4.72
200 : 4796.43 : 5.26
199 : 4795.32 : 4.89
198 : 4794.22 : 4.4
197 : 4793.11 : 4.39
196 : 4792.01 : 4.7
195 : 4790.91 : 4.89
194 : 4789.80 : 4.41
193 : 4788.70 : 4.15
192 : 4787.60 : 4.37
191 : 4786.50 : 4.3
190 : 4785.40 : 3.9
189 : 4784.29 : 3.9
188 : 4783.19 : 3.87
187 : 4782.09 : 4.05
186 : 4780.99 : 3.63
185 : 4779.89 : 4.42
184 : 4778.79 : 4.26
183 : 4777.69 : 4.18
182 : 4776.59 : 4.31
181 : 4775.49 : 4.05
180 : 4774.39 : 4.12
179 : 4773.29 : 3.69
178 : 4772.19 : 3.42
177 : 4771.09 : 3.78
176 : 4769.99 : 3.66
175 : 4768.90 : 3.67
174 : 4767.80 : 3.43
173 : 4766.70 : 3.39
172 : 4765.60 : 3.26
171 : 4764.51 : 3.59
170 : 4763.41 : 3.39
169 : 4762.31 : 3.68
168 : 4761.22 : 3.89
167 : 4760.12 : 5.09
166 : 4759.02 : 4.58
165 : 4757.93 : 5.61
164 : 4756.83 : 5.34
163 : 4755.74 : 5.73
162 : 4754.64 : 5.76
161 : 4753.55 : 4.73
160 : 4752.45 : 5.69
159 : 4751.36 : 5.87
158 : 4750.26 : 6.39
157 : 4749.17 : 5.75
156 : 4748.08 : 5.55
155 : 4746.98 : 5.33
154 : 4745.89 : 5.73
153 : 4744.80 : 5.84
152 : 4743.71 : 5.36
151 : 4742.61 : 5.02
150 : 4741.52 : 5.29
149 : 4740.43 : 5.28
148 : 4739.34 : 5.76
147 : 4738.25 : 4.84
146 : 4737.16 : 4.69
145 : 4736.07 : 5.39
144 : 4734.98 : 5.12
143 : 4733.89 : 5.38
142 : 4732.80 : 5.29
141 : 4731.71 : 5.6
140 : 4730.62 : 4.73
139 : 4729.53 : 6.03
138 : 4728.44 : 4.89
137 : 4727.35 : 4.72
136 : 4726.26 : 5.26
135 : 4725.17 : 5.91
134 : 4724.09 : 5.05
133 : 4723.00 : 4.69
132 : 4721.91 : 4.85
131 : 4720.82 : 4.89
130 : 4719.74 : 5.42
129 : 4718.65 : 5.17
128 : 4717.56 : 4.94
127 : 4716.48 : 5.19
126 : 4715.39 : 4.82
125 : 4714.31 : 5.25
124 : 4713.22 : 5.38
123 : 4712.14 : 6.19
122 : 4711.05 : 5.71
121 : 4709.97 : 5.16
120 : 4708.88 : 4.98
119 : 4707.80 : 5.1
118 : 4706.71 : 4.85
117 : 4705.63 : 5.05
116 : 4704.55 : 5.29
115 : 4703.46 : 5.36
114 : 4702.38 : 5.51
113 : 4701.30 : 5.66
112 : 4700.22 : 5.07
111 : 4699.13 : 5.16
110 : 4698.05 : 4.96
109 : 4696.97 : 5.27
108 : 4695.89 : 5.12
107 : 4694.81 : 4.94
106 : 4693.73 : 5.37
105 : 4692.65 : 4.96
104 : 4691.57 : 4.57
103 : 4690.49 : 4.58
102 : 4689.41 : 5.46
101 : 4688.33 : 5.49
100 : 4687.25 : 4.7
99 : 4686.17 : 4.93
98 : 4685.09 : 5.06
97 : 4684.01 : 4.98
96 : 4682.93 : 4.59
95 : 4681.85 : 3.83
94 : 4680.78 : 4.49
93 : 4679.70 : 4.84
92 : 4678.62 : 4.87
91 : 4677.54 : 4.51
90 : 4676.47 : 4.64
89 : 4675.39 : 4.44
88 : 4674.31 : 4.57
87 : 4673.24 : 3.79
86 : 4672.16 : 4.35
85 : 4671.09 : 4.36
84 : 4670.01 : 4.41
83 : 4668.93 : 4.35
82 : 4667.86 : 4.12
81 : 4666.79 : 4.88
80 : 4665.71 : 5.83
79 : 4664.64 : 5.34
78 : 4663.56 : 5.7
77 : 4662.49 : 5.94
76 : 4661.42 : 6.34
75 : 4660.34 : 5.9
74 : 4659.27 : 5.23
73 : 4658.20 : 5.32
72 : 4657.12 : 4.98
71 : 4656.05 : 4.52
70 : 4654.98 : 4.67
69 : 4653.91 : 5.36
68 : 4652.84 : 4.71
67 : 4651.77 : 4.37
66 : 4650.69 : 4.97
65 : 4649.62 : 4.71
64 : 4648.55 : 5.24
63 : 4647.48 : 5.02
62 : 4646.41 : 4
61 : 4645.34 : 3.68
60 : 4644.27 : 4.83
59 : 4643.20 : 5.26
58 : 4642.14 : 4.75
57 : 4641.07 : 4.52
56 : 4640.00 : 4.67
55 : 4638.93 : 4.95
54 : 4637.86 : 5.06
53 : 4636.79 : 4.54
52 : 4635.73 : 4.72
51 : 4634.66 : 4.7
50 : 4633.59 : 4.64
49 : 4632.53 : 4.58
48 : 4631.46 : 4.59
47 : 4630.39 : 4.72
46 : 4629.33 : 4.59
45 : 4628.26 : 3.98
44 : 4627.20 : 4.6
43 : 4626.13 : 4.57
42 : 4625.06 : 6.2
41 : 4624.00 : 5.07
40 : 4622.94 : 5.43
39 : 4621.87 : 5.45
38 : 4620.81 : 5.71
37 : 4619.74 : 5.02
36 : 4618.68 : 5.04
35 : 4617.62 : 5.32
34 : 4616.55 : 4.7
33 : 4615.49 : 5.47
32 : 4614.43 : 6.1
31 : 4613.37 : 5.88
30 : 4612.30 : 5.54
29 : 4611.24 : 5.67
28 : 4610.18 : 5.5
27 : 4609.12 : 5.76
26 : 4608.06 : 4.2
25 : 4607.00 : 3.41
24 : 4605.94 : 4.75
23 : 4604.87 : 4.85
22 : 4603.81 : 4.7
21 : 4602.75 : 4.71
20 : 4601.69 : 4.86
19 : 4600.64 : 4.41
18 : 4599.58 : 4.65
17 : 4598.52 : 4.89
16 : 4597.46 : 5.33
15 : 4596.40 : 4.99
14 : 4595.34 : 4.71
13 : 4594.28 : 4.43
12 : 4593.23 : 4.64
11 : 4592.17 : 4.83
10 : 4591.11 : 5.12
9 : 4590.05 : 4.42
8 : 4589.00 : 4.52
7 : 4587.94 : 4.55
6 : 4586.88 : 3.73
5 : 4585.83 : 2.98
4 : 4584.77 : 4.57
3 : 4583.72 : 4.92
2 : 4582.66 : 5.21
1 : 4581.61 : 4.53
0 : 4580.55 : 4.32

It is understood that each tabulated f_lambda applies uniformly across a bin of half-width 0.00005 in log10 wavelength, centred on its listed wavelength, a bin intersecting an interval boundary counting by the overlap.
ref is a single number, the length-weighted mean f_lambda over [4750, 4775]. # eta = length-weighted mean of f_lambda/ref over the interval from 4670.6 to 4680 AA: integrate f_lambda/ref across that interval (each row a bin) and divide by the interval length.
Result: 1.02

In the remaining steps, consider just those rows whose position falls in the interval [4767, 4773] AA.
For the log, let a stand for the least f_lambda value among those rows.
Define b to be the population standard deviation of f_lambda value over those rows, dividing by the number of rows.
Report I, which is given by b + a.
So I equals 3.6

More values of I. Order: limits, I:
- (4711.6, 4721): 5.2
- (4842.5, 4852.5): 4.4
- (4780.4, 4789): 3.9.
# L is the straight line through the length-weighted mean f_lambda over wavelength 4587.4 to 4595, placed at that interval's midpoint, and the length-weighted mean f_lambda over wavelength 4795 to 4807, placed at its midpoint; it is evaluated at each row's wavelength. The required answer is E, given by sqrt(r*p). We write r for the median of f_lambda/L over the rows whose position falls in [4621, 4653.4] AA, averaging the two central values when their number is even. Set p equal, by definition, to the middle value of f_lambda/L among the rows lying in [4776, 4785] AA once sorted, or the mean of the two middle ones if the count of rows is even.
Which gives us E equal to 0.93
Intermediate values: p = 0.86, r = 1.01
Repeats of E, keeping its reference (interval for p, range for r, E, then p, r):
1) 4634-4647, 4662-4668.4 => 1.09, 1.01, 1.18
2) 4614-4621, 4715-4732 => 1.10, 1.14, 1.06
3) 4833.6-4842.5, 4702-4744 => 1.05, 1.00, 1.10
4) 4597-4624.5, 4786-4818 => 1.00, 1.08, 0.92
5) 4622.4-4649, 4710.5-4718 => 1.06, 1.01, 1.11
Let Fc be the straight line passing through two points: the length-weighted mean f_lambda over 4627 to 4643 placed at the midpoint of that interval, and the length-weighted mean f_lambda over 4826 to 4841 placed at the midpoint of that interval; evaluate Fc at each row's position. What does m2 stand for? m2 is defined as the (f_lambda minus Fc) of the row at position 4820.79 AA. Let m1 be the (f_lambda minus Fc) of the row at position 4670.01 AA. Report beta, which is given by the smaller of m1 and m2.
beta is -0.96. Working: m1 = -0.3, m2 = -1.0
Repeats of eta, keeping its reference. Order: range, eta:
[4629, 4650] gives 1.07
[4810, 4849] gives 1.04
